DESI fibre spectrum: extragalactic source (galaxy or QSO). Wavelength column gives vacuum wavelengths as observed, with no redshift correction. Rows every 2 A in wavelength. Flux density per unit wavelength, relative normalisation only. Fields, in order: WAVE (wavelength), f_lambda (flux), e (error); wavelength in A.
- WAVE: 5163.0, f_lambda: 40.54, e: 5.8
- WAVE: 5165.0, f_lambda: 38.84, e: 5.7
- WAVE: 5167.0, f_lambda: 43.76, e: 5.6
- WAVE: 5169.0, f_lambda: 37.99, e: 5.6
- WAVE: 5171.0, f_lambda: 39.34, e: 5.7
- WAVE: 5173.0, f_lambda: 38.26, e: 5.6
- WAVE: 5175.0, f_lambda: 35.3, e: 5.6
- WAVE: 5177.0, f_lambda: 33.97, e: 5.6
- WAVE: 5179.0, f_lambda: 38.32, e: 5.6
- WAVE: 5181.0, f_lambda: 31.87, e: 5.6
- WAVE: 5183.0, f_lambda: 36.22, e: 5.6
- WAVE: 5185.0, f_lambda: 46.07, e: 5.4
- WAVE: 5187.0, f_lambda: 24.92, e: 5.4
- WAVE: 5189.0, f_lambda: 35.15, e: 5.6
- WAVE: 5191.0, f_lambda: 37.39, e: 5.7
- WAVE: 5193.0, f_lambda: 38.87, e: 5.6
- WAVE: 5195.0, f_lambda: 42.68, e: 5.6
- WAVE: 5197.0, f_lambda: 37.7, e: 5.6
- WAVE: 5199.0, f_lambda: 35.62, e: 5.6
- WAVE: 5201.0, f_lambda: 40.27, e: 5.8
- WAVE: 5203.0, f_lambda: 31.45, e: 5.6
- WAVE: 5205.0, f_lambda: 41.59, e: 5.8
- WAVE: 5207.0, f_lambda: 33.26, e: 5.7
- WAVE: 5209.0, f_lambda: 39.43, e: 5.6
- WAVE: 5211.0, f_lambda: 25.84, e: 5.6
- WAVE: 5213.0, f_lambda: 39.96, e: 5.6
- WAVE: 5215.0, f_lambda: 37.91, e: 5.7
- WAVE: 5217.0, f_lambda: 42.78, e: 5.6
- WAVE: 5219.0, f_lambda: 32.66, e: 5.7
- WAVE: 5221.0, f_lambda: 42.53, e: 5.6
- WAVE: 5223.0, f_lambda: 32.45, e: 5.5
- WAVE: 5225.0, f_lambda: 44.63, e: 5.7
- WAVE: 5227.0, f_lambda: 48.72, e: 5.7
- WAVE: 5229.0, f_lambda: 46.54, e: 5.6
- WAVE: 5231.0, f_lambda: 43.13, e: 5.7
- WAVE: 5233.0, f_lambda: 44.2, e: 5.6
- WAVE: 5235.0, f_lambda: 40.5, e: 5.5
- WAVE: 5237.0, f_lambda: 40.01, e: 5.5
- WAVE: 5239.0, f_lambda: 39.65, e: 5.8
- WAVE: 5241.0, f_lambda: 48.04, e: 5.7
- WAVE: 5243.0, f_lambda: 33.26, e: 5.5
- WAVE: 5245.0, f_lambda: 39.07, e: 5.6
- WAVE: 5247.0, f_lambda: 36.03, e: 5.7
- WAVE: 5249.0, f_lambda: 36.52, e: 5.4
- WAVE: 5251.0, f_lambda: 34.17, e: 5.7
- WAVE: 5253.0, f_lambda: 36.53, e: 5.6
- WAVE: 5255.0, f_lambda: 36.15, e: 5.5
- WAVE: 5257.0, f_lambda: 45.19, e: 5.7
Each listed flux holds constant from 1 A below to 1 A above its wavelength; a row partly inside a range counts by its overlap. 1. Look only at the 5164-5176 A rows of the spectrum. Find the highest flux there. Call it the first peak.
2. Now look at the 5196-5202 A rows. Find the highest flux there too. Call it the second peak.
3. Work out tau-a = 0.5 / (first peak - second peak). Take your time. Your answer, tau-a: 0.14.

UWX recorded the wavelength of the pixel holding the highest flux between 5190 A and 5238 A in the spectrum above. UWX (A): 5227.0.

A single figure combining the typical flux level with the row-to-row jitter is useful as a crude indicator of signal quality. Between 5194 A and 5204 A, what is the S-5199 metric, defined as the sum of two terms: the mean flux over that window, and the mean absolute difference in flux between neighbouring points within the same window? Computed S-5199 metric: 42.7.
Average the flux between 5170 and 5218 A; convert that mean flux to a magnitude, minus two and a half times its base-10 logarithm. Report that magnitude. -3.92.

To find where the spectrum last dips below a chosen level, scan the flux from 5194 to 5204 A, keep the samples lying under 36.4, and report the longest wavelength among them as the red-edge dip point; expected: 5203.0 A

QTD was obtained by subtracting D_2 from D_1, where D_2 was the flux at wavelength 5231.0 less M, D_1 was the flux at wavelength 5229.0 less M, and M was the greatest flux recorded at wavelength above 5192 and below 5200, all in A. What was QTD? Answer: 3.4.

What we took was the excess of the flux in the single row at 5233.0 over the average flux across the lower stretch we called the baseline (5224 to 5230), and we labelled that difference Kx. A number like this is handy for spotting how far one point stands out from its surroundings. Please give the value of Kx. -2.4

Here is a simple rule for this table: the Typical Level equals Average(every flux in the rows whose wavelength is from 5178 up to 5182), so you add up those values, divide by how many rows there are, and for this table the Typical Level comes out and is 35.1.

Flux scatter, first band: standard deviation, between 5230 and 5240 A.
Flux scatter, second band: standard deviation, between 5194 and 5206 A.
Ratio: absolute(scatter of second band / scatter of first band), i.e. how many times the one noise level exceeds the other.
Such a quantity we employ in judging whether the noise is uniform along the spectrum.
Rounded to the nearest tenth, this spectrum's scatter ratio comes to 2.1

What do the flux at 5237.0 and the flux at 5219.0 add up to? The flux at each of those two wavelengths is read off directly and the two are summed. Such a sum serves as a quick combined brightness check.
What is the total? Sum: 73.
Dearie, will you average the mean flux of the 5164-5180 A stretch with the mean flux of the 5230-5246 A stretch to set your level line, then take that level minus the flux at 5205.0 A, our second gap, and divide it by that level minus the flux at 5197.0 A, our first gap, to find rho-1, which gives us -1.0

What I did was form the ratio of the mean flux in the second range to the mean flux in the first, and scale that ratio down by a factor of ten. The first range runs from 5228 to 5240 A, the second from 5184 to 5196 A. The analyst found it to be 0.089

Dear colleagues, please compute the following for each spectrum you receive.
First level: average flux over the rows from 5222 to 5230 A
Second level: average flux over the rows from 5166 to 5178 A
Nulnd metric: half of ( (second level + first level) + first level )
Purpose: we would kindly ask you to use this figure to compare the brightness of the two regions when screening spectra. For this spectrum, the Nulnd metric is 62.1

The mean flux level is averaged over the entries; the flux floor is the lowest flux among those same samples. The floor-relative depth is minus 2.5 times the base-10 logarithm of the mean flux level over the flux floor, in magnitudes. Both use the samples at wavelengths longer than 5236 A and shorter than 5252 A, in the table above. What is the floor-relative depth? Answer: -0.15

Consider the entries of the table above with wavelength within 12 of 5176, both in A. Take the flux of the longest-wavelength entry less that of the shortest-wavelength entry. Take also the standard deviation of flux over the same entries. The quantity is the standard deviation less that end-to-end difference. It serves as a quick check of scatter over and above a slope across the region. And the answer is 19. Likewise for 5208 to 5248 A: 9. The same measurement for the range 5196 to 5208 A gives 8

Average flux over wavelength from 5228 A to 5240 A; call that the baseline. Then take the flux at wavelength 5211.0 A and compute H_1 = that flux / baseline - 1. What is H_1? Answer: -0.39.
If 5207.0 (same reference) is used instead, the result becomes -0.21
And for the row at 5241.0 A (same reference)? 0.13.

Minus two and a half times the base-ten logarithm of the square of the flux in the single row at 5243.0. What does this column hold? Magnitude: -7.6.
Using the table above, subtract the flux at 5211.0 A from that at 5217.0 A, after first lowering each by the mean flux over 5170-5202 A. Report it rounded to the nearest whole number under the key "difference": 17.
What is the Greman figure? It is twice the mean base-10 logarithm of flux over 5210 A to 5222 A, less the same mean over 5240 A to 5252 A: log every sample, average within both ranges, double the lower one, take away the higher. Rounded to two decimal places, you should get 1.55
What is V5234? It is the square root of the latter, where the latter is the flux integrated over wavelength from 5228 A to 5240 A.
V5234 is 22.5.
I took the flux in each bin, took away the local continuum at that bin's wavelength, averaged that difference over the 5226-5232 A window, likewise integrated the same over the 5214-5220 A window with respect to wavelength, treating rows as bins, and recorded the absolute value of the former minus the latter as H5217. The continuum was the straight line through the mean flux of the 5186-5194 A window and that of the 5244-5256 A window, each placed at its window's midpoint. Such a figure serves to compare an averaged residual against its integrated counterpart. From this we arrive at 5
